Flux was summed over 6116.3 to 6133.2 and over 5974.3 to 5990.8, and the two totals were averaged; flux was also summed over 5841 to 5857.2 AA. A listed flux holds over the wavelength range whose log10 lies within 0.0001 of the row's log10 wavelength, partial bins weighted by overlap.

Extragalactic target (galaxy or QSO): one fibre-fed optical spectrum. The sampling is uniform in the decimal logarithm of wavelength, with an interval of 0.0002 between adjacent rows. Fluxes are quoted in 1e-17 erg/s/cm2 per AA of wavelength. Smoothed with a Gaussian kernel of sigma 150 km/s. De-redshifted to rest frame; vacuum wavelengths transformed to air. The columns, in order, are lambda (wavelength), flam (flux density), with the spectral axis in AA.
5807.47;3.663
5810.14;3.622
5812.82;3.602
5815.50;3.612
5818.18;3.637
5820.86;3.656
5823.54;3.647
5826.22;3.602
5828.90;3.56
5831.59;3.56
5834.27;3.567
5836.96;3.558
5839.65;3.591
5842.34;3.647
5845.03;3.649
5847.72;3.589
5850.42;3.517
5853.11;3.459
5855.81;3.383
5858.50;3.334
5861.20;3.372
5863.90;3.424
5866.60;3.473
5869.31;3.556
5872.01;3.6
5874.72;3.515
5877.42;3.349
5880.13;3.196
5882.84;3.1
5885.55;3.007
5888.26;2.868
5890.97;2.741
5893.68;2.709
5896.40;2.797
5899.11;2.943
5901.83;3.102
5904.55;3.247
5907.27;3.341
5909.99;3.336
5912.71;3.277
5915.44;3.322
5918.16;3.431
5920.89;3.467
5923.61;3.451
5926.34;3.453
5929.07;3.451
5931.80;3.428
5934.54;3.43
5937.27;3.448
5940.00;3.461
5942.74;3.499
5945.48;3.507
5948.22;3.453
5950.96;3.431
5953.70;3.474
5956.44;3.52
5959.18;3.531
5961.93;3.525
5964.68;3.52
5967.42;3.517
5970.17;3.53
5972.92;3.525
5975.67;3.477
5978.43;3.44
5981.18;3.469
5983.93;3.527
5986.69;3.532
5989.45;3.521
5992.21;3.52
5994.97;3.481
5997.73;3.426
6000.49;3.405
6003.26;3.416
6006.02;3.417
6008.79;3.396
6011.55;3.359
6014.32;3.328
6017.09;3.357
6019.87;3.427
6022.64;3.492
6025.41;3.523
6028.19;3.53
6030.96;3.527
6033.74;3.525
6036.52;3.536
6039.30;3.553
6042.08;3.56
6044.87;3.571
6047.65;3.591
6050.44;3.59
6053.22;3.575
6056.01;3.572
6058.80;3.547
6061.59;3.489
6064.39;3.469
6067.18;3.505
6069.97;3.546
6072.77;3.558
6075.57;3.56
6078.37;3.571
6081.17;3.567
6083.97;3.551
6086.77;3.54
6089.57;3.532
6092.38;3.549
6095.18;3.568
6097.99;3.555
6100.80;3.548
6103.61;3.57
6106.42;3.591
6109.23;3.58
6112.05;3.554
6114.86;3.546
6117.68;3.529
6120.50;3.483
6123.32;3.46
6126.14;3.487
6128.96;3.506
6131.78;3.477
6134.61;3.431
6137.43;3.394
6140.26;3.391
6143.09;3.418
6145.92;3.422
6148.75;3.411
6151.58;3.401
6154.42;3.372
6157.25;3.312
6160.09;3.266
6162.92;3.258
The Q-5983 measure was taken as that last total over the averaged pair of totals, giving 1.01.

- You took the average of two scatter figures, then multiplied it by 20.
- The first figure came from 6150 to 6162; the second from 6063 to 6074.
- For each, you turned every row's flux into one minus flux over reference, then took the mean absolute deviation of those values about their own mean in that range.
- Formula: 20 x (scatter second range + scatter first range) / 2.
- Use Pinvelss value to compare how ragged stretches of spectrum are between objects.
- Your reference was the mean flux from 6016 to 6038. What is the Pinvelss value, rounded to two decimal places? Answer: 0.23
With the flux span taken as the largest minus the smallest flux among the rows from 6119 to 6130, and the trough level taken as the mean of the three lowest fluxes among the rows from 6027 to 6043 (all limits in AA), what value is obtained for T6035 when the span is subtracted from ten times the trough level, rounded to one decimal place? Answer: 35.2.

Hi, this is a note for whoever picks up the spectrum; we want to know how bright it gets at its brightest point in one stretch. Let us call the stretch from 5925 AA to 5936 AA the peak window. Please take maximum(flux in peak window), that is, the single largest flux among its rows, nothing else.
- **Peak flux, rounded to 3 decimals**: 3.453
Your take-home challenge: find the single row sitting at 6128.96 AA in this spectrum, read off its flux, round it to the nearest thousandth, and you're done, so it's 3.506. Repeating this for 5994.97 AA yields 3.481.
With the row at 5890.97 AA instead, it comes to 2.741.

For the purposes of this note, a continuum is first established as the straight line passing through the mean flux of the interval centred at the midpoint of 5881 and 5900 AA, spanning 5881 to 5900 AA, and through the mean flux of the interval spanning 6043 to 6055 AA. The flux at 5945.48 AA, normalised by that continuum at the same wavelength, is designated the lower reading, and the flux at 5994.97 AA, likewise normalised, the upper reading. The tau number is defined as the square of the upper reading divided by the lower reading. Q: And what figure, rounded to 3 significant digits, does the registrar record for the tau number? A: 0.966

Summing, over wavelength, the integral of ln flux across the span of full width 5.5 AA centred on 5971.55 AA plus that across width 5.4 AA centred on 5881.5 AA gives 13.1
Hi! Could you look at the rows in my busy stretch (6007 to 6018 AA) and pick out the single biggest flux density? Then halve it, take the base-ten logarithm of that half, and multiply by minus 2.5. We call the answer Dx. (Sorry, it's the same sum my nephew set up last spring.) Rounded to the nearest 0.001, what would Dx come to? -0.575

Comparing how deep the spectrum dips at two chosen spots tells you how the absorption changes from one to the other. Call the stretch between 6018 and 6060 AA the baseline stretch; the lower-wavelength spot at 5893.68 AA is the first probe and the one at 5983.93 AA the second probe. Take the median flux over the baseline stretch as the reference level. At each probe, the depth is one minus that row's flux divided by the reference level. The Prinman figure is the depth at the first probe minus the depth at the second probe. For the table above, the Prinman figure 0.231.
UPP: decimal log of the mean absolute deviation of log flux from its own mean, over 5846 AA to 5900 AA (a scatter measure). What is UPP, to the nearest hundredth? -1.45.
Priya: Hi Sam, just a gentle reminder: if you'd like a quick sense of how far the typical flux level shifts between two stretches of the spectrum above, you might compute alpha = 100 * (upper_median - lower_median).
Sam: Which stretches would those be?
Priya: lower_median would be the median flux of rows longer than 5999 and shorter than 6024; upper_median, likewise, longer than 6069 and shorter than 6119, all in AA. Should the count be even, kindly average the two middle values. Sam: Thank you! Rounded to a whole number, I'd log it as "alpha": 15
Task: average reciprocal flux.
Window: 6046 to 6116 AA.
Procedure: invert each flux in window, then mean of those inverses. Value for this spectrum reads 0.281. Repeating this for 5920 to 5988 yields 0.287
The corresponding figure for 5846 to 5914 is 0.310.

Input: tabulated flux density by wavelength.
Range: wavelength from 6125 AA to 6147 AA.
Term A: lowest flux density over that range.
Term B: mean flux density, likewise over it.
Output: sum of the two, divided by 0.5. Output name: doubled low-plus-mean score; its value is 13.66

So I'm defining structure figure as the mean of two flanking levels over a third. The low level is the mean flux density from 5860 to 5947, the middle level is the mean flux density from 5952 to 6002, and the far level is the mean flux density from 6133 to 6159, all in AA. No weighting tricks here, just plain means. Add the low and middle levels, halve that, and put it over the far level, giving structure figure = 1.00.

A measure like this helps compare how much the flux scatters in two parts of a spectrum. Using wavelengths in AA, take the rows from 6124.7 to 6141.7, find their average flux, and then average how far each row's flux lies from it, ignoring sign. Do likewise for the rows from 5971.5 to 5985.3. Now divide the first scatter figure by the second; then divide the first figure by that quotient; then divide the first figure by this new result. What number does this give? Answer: 1.38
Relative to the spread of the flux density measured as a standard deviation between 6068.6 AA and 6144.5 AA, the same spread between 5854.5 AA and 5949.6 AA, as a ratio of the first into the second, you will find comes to 4.2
